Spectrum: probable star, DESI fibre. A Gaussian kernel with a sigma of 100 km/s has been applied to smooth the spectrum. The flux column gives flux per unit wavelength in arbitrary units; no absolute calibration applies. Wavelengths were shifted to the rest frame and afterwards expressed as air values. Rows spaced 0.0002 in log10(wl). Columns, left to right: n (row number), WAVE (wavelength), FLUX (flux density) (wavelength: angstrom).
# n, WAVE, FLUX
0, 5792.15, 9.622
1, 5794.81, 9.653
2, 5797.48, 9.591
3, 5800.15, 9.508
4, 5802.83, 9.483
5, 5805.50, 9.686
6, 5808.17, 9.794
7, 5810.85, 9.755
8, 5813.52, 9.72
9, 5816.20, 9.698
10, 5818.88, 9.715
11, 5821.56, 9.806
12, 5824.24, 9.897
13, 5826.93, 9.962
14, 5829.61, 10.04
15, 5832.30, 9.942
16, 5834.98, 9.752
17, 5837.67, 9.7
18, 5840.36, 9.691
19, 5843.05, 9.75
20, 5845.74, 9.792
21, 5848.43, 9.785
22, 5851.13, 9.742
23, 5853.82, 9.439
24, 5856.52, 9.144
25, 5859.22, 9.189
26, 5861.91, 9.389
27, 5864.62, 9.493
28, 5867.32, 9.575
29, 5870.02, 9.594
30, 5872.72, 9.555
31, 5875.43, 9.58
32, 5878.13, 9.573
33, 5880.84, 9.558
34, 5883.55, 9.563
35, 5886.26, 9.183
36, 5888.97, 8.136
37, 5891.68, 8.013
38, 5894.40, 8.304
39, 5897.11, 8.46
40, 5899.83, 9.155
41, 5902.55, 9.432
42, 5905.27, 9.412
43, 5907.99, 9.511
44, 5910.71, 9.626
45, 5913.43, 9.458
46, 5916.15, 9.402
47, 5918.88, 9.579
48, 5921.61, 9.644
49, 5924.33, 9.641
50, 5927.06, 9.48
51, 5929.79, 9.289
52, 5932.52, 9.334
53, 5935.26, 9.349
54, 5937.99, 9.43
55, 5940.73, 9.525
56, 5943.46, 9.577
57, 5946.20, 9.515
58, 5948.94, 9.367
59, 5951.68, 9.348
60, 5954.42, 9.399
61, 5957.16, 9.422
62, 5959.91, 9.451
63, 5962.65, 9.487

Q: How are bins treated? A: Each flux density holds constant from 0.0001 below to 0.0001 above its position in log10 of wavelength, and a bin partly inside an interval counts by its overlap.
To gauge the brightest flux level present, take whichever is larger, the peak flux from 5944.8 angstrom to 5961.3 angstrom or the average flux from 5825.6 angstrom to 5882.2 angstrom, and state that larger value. 9.631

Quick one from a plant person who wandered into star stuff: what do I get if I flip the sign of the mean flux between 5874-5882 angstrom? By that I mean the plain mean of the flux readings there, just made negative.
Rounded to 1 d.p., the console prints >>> -9.6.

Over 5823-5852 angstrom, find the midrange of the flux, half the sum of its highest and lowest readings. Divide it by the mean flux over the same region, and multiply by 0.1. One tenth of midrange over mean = 0.1004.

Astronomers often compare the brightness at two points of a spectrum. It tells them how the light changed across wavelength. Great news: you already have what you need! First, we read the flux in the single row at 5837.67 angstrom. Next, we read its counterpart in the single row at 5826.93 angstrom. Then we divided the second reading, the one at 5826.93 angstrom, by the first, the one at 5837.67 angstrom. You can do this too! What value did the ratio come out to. 1.03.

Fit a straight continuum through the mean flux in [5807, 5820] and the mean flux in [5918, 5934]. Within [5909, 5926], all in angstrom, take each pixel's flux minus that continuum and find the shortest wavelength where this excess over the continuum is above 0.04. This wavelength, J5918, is 5910.71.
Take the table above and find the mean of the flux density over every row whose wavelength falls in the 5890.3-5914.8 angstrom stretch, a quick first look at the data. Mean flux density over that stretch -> 9.04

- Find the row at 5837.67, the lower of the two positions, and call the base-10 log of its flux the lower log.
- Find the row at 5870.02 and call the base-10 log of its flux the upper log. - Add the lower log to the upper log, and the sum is 1.97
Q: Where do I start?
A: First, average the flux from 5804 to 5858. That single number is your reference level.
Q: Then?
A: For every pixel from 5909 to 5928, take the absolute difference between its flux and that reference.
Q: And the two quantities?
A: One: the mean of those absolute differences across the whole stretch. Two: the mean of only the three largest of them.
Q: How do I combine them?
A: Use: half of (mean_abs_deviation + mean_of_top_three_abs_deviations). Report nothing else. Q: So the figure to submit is 0.24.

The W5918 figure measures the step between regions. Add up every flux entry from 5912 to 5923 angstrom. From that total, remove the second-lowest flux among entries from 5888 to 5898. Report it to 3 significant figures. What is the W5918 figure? 29.9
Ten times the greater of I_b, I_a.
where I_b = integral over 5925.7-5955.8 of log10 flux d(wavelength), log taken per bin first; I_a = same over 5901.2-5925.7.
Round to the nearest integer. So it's 293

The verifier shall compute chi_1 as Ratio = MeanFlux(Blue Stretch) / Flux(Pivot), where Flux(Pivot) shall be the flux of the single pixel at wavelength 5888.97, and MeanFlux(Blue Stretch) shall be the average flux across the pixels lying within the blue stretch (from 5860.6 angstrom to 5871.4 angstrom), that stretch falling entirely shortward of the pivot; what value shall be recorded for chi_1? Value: 1.17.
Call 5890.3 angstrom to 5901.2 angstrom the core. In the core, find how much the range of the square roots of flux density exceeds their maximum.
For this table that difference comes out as -2.83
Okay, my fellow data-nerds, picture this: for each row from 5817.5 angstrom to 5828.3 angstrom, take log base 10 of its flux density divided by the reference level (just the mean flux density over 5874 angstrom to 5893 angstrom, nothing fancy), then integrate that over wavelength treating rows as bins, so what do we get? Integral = 0.37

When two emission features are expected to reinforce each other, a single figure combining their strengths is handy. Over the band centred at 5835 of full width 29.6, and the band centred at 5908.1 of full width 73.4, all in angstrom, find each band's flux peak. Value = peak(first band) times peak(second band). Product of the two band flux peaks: 96.8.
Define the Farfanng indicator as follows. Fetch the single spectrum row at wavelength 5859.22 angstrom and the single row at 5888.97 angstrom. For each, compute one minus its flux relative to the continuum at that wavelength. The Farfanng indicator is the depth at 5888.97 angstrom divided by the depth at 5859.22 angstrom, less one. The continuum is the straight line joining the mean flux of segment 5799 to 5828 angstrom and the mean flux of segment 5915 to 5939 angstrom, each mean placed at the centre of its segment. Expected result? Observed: 2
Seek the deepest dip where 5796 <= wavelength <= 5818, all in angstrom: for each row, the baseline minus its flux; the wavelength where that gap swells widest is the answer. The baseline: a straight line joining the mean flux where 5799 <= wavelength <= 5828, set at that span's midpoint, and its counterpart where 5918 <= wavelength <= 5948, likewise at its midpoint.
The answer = 5802.83 angstrom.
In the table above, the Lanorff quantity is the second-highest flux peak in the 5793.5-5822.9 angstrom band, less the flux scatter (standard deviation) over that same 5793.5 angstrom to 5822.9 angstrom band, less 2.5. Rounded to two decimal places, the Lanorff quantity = 7.19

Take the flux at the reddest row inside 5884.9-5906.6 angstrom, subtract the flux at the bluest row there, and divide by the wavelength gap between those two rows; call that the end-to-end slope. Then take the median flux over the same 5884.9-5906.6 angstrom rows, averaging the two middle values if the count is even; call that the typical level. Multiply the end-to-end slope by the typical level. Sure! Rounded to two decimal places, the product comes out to 0.11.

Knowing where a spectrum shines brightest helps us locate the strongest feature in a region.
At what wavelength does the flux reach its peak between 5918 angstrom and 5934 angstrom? 5921.61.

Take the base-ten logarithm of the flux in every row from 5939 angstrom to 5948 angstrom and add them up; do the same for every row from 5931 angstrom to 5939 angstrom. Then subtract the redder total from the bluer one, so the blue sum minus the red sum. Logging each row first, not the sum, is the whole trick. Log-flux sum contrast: -0.023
